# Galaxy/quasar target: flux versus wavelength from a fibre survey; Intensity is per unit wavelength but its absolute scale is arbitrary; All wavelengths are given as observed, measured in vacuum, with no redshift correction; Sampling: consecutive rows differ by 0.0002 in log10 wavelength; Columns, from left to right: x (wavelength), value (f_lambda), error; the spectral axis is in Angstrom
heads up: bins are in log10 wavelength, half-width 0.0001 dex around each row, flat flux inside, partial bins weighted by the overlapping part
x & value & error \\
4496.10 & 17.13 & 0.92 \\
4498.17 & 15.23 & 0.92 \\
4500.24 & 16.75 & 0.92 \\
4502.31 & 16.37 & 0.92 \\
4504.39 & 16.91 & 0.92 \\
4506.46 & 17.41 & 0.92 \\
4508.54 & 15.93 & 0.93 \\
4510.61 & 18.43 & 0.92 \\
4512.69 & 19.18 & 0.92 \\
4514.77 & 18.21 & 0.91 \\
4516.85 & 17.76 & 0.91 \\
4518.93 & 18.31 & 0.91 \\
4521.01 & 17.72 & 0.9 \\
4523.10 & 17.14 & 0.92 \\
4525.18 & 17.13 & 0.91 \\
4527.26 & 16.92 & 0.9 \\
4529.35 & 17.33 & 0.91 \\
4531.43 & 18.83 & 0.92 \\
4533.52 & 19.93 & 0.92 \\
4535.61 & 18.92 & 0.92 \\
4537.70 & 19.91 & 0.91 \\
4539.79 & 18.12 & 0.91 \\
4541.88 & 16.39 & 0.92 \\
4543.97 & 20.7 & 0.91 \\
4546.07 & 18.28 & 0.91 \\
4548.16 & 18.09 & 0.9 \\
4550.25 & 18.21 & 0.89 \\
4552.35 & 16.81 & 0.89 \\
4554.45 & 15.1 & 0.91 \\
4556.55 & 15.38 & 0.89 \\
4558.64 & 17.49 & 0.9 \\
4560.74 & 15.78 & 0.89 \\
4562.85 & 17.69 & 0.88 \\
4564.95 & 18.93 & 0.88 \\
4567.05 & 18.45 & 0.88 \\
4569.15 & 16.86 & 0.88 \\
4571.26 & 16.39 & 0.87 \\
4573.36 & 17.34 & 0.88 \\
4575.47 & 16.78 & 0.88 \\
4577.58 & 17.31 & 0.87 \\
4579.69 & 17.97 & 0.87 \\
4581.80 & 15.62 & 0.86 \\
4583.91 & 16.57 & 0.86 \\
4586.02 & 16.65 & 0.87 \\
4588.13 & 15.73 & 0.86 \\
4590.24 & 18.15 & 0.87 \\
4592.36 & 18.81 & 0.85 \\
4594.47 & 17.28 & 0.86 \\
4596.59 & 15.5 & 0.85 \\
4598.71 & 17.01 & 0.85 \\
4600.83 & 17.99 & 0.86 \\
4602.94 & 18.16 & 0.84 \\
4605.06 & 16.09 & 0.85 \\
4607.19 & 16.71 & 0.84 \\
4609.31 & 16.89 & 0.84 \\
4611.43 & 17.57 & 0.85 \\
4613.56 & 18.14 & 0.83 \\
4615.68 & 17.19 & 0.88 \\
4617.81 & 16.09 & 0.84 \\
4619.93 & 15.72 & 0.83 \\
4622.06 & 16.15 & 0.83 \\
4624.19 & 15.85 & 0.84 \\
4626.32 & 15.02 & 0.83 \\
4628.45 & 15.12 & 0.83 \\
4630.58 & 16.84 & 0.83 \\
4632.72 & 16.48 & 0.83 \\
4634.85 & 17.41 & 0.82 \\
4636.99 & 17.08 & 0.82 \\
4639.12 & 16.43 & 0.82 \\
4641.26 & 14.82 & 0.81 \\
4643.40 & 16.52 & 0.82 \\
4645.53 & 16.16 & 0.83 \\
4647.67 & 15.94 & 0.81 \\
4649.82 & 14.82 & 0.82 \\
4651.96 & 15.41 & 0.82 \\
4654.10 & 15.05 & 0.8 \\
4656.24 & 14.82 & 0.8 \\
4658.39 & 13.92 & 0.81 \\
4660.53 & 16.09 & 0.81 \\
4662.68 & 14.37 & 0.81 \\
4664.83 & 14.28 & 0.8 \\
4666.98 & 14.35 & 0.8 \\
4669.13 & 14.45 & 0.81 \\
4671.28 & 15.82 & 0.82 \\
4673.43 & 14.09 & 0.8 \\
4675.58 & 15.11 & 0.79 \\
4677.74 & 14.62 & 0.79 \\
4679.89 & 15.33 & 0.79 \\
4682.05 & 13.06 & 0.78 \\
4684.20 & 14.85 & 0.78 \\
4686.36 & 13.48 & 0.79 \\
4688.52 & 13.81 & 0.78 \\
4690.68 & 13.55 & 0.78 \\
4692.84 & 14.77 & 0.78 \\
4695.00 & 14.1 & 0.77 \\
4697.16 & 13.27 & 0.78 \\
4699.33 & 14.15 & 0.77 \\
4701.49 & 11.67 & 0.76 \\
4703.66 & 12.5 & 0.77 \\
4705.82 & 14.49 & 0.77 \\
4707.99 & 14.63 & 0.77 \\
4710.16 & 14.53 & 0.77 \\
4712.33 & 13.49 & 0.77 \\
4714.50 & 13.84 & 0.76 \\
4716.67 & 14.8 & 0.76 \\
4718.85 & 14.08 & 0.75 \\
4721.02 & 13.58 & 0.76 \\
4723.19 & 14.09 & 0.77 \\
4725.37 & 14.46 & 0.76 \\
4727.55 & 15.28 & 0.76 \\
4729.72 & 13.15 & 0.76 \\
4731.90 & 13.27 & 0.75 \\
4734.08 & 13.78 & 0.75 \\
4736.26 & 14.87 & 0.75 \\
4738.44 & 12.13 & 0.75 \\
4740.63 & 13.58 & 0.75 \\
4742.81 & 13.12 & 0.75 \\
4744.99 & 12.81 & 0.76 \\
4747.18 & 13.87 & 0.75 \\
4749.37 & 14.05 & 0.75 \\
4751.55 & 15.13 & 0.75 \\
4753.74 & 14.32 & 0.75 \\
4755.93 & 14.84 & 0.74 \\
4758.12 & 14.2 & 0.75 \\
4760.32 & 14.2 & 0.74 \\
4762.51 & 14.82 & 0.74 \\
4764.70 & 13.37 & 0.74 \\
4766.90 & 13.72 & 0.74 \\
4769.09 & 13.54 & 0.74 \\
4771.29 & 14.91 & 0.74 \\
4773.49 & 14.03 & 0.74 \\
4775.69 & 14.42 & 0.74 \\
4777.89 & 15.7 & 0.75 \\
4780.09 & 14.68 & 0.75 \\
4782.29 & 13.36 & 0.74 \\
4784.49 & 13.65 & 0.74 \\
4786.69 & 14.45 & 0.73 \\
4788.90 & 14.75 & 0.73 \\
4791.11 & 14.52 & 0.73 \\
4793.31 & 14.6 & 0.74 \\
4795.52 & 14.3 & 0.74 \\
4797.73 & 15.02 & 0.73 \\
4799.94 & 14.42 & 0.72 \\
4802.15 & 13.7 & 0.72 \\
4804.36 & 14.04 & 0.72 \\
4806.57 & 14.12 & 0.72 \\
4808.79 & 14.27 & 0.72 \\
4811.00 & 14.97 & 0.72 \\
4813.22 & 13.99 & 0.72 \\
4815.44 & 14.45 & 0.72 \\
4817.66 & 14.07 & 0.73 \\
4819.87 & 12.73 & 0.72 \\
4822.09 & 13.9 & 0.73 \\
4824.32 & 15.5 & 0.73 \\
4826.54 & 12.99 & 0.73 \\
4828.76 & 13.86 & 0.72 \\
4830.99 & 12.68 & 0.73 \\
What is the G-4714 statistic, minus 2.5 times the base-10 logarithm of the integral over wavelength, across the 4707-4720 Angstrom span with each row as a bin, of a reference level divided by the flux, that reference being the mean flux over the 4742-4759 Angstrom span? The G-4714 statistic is -2.77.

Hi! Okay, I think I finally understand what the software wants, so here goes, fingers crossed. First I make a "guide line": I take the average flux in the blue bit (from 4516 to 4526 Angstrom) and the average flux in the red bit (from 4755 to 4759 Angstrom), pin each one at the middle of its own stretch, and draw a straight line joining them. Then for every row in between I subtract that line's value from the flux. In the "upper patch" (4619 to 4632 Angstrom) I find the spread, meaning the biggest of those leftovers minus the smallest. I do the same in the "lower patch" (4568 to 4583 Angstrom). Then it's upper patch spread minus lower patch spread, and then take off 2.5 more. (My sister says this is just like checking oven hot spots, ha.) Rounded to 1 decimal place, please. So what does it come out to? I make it -2.9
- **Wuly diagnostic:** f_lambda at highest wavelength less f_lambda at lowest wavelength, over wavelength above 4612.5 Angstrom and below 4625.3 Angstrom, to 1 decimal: -2.3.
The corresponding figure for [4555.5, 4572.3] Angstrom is 1.0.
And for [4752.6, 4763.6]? 0.5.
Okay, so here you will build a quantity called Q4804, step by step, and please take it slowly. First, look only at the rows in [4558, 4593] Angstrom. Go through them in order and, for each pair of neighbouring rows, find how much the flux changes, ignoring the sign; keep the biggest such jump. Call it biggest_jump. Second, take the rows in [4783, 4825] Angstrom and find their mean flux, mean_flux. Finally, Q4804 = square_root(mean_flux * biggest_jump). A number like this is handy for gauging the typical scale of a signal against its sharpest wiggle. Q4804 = 5.9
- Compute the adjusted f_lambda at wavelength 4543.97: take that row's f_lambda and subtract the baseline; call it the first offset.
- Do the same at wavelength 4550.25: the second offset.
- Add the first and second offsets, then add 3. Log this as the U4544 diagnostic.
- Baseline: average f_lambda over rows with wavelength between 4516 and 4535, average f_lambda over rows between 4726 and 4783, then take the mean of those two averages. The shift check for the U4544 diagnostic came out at 10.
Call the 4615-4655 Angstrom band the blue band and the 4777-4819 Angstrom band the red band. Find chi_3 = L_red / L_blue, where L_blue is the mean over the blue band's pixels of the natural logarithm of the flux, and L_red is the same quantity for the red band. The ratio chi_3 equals 0.961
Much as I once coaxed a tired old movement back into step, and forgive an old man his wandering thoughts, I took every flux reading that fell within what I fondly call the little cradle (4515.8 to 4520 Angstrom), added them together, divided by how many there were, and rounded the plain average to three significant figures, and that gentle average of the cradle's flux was 18.0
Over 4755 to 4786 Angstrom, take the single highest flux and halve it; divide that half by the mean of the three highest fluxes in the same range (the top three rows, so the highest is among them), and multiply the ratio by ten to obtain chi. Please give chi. 5.18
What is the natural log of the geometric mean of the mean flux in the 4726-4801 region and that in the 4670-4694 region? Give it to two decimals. 2.66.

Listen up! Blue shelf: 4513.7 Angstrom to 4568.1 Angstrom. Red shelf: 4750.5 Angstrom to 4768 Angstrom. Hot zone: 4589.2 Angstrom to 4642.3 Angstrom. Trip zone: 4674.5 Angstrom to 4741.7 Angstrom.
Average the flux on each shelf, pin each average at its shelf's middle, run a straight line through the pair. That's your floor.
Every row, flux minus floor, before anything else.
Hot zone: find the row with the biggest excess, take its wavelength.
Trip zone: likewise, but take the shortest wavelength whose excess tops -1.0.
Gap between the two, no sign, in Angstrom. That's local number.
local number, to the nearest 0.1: 83.2 Angstrom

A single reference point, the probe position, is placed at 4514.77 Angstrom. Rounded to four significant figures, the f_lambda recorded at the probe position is 18.21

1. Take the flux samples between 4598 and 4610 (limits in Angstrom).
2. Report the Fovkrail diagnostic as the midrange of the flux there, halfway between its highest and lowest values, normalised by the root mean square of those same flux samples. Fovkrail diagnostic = 1.00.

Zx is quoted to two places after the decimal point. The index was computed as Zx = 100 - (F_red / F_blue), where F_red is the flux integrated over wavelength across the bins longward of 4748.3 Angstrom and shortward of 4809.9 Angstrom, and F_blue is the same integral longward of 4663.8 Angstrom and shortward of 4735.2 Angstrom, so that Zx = 99.12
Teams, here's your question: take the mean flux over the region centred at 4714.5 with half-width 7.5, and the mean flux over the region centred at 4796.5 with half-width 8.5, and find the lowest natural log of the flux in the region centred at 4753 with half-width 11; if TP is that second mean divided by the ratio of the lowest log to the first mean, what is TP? 80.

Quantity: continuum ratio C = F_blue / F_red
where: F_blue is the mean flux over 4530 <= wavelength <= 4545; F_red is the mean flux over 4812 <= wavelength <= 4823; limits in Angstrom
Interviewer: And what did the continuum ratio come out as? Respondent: 1.37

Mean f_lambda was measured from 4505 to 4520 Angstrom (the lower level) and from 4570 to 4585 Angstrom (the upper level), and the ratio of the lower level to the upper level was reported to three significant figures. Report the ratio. 1.06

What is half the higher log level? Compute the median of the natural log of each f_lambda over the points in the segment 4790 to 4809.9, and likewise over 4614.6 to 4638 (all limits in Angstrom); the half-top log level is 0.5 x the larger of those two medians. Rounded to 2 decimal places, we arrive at 1.39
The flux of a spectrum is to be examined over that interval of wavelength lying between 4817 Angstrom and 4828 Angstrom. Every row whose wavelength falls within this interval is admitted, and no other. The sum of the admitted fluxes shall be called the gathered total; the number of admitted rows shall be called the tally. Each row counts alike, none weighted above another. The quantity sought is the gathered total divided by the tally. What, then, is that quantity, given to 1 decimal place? 13.8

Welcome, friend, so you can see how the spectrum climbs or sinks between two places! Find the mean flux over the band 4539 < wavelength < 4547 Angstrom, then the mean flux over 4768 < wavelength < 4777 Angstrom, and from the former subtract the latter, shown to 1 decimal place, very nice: 4.1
